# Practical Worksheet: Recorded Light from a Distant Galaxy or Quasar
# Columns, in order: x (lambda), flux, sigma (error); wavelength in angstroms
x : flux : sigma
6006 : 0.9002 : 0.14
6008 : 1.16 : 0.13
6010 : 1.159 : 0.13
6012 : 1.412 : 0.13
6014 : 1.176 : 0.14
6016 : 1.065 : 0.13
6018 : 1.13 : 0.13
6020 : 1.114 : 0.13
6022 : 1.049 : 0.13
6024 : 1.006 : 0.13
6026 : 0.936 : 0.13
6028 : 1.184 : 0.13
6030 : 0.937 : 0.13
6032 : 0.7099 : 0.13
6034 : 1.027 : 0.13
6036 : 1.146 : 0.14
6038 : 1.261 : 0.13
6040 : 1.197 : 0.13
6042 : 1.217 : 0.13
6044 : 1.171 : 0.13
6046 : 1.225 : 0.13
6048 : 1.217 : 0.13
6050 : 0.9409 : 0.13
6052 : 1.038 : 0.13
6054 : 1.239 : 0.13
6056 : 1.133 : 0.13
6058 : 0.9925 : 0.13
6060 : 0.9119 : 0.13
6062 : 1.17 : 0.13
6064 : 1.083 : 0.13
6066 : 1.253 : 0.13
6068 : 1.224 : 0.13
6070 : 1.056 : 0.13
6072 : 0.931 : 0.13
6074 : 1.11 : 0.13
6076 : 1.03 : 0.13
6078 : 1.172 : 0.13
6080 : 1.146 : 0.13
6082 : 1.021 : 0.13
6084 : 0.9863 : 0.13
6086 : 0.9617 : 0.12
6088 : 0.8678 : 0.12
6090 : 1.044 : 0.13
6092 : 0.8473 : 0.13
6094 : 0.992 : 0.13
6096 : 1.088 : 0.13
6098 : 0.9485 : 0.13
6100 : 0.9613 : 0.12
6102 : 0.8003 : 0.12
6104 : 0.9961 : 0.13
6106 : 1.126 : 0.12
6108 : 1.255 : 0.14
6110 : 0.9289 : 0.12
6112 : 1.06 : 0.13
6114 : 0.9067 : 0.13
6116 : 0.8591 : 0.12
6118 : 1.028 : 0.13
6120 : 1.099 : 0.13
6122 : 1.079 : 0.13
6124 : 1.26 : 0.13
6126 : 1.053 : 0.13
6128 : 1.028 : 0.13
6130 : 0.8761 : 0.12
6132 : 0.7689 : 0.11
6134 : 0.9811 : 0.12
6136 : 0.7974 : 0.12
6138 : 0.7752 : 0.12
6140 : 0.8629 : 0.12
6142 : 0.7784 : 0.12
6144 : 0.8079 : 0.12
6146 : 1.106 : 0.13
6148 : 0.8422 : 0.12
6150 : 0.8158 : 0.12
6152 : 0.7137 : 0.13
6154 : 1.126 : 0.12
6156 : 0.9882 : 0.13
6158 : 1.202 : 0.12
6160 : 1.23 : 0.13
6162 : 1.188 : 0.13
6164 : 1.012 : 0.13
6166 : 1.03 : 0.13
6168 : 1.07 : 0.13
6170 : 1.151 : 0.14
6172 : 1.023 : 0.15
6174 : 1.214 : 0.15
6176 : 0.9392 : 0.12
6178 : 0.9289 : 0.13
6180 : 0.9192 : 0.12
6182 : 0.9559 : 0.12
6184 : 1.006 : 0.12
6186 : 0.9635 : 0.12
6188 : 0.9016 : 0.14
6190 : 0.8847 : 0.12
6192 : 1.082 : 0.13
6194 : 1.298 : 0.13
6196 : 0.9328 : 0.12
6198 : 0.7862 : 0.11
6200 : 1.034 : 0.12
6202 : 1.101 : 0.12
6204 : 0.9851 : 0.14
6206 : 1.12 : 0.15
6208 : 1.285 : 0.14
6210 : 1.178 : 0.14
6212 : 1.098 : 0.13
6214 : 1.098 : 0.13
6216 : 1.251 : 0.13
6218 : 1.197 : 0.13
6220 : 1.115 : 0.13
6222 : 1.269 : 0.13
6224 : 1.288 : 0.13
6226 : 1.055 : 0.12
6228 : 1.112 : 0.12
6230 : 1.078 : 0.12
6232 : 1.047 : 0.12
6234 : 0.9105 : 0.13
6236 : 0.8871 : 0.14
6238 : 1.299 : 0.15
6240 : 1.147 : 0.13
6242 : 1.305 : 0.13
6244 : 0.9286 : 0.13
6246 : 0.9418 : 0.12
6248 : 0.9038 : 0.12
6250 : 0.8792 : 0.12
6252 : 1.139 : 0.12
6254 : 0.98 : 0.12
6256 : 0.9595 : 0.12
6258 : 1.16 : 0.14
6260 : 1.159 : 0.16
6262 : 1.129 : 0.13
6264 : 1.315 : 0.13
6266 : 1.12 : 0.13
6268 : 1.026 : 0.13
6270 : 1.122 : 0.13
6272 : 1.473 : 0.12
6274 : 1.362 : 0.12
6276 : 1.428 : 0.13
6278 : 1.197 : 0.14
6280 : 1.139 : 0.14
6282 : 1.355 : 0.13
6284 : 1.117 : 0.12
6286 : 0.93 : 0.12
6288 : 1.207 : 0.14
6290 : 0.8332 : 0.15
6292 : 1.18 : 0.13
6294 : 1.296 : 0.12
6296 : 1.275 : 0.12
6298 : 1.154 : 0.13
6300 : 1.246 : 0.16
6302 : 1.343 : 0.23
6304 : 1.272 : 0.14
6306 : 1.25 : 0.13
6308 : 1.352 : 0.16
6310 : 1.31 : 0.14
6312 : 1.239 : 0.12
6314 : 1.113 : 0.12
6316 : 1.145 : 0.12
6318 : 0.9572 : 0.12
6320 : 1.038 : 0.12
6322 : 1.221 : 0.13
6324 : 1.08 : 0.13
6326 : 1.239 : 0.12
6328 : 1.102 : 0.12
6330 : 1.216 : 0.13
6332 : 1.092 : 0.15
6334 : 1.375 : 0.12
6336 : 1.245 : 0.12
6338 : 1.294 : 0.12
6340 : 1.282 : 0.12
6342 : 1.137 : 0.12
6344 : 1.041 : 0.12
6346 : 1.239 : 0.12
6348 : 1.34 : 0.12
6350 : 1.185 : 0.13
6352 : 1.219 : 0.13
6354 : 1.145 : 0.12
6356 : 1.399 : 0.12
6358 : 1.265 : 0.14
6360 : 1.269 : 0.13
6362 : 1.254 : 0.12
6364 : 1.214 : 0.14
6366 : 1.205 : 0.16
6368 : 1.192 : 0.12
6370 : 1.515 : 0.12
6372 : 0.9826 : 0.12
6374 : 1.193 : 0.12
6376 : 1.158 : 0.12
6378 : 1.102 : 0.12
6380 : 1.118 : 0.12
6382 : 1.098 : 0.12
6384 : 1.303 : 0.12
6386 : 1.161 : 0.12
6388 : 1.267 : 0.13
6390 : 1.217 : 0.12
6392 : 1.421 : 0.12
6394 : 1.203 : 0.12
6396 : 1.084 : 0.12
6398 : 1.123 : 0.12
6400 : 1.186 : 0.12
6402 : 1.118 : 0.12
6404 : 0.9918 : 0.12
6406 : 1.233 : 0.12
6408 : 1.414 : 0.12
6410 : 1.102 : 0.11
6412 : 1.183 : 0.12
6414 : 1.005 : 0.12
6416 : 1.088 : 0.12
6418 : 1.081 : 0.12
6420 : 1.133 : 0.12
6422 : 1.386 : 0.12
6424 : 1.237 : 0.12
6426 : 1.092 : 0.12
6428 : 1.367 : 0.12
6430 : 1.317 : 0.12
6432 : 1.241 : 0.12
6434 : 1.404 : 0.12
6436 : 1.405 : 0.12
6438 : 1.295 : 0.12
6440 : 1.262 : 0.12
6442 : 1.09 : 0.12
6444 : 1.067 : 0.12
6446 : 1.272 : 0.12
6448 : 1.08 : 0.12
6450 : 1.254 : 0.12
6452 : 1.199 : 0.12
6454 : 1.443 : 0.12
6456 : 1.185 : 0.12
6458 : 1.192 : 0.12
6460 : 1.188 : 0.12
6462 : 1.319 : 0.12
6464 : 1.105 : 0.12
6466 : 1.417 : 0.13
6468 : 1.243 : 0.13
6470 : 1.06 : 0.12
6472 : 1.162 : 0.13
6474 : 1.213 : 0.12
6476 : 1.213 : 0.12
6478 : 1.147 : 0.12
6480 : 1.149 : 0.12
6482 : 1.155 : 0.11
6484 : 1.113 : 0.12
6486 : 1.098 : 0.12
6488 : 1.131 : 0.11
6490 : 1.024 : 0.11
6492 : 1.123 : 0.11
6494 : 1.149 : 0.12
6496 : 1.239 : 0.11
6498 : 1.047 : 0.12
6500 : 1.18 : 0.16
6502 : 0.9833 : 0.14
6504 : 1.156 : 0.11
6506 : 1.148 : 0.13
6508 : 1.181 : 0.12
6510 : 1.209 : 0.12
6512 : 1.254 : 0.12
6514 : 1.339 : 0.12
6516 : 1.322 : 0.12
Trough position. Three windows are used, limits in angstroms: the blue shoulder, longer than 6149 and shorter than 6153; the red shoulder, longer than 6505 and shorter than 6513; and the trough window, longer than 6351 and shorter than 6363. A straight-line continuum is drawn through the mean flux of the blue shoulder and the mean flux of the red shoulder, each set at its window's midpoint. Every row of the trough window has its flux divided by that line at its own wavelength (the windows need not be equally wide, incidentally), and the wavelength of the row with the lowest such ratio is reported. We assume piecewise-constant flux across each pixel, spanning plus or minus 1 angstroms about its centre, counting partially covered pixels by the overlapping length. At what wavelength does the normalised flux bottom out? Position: 6354 angstroms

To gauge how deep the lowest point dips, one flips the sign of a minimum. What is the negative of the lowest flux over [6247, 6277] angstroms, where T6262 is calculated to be -0.88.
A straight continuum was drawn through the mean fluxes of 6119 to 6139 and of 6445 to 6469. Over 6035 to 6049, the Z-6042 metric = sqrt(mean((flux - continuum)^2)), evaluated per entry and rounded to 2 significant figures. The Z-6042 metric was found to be 0.31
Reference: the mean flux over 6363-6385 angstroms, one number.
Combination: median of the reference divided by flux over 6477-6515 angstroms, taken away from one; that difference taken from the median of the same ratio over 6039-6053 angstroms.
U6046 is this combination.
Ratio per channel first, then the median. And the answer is 1.03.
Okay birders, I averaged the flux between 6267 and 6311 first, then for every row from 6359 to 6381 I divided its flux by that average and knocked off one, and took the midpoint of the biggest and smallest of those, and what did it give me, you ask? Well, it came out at 0.023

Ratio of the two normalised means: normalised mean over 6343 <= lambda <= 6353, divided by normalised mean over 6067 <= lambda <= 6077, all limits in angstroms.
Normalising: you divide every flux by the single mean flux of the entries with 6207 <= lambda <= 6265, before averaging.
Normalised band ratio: 1.13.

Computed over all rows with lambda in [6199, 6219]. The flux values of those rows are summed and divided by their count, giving 1.13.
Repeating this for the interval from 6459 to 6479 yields 1.21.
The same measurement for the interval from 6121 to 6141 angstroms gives 0.95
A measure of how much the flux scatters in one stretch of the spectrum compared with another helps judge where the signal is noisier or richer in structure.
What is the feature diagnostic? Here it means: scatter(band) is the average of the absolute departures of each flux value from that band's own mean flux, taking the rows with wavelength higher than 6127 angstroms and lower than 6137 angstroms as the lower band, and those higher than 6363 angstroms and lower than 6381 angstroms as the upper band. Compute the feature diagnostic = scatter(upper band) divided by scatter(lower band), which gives 0.94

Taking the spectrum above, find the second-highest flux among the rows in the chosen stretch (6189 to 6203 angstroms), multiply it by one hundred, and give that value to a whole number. 110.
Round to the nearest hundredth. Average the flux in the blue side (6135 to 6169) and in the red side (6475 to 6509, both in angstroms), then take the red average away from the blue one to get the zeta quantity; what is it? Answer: -0.17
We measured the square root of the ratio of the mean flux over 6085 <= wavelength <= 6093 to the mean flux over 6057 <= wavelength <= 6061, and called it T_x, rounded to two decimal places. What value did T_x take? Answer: 0.99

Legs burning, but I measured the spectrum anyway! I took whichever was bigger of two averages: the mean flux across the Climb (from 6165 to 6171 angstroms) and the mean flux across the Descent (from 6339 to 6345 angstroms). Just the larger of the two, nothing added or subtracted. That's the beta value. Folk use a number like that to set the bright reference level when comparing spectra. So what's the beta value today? 1.15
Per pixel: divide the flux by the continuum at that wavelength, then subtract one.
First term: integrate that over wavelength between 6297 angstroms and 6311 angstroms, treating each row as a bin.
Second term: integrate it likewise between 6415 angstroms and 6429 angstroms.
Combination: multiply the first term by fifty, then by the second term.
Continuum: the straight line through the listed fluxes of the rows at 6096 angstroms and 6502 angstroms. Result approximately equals 441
